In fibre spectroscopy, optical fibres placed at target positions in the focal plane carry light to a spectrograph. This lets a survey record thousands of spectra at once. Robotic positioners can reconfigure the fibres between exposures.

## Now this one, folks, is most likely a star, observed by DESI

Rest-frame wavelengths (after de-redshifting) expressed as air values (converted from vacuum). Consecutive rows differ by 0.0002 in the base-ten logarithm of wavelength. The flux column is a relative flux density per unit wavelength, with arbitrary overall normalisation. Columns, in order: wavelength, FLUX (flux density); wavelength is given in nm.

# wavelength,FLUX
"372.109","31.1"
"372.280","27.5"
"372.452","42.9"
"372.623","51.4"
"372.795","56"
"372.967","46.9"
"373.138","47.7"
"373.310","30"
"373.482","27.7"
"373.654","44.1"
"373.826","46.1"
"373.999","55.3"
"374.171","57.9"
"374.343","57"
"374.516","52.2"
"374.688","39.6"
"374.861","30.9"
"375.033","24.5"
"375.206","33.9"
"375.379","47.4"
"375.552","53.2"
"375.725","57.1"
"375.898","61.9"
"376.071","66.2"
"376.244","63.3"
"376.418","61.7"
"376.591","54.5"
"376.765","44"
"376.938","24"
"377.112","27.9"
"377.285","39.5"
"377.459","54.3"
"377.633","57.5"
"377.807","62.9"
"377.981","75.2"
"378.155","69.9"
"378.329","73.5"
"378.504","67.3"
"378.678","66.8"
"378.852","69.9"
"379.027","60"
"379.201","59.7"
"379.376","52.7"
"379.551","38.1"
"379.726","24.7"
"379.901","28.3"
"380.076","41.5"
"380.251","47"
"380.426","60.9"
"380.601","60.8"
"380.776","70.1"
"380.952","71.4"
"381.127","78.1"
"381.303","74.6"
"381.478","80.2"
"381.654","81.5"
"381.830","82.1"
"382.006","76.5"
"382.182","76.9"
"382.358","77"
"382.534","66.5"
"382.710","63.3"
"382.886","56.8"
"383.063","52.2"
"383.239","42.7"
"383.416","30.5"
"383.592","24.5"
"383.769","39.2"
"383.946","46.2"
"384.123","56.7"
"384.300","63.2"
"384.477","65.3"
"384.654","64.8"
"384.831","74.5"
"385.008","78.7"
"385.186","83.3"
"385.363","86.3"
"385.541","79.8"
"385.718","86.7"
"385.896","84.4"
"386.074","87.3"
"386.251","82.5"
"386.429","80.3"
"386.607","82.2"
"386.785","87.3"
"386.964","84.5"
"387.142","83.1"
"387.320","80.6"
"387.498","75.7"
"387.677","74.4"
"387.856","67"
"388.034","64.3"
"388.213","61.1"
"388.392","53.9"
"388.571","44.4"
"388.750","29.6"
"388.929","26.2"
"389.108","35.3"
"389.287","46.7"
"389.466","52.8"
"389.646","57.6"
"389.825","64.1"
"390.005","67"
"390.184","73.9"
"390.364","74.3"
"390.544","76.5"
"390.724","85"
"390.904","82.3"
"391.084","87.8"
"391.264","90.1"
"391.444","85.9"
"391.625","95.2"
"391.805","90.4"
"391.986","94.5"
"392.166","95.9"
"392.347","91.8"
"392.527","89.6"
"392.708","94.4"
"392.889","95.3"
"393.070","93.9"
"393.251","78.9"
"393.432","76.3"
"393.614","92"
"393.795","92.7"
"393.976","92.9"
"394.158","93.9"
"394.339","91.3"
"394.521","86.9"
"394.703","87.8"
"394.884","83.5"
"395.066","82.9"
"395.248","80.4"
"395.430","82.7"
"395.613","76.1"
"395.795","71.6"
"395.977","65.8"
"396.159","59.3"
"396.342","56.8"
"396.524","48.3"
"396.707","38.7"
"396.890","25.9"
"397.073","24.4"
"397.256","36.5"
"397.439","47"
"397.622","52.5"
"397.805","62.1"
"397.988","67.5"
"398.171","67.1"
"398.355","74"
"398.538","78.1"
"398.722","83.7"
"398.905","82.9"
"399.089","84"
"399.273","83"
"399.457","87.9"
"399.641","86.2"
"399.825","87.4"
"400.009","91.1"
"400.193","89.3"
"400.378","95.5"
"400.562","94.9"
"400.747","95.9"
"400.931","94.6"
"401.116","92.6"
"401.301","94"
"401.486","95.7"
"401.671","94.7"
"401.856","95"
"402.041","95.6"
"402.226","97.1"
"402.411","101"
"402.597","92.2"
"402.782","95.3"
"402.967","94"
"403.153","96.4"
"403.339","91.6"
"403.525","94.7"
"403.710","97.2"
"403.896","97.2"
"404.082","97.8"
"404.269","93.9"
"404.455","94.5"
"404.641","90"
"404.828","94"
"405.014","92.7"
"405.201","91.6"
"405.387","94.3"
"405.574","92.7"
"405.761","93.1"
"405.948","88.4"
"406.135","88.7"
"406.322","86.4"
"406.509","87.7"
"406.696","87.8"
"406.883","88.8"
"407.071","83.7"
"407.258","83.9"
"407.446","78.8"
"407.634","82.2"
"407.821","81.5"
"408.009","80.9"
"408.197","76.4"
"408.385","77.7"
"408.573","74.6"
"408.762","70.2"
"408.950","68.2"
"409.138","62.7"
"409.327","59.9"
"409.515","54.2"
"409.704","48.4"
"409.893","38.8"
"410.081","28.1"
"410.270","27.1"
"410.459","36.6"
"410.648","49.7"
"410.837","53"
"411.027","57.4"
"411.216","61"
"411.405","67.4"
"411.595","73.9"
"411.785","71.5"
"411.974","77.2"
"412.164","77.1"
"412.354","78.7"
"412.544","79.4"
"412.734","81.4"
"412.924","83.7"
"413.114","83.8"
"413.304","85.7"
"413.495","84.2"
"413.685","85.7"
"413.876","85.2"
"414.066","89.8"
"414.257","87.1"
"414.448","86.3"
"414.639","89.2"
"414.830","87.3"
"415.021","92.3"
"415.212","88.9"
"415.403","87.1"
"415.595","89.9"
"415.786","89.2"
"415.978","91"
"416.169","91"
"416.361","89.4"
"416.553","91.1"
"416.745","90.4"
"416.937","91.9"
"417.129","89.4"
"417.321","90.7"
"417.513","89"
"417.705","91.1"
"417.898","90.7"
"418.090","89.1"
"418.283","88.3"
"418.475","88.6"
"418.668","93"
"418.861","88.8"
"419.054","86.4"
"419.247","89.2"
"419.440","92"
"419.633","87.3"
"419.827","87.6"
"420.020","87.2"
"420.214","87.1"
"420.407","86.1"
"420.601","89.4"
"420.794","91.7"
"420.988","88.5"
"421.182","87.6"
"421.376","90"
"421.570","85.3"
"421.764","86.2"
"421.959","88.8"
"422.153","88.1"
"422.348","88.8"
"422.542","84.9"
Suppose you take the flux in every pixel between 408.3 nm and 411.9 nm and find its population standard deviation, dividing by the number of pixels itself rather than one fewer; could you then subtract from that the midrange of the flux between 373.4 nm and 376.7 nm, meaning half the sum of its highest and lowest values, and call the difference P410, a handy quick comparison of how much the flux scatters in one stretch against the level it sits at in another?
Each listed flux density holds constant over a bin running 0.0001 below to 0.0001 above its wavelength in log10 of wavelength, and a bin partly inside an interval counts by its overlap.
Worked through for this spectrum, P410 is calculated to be -30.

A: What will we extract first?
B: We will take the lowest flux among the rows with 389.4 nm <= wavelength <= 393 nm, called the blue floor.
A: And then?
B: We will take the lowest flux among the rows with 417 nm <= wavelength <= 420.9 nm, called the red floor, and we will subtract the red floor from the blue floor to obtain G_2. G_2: -33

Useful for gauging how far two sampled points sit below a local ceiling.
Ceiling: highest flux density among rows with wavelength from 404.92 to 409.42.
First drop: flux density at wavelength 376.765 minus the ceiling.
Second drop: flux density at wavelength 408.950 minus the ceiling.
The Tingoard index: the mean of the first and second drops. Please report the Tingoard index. -38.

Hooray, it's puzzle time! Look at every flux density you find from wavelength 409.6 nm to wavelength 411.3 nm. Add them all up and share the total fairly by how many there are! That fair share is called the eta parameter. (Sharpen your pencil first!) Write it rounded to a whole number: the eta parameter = 44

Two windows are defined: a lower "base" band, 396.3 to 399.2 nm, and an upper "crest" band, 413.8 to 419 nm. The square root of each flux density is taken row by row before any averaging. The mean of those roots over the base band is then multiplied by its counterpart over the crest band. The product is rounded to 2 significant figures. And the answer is 71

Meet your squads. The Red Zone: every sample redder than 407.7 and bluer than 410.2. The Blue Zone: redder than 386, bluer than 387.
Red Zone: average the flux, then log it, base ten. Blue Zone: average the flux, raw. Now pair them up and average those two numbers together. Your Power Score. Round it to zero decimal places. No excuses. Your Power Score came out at 43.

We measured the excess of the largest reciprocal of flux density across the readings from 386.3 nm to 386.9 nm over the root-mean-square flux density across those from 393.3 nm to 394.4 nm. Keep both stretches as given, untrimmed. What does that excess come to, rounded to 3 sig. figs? -90.0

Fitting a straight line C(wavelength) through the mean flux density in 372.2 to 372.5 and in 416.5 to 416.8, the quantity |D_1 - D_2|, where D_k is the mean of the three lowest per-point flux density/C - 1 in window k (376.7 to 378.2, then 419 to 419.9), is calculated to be 0.2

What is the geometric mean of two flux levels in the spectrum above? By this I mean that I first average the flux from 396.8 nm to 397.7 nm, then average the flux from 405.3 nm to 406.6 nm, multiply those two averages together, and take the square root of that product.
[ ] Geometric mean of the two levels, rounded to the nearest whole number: 58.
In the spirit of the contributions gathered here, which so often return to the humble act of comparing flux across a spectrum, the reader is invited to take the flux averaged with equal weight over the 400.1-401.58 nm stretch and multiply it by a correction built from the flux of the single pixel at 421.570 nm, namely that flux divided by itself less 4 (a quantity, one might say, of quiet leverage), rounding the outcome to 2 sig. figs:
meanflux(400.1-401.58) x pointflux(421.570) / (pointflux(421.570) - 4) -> 99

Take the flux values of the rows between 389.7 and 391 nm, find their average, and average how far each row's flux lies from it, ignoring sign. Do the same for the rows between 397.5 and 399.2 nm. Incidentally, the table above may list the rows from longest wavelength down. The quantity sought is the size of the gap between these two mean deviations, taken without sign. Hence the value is 3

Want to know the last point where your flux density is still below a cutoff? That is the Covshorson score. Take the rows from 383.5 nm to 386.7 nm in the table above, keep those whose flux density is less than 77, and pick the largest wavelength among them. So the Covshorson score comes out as 384.831 nm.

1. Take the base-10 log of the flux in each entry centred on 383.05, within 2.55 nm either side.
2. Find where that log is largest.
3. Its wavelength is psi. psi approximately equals 385.363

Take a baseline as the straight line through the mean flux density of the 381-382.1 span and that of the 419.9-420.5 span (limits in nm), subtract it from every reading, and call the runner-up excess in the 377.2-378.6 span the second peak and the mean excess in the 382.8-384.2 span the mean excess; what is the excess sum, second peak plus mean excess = -40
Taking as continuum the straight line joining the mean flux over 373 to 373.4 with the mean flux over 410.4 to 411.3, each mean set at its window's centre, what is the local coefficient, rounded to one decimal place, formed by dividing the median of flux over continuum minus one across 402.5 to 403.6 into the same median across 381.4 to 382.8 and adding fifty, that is 50.9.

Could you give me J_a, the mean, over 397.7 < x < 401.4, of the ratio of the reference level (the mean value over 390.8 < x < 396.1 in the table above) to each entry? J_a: 1.04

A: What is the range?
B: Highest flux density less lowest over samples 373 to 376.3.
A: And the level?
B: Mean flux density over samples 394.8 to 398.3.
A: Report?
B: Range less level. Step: -18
